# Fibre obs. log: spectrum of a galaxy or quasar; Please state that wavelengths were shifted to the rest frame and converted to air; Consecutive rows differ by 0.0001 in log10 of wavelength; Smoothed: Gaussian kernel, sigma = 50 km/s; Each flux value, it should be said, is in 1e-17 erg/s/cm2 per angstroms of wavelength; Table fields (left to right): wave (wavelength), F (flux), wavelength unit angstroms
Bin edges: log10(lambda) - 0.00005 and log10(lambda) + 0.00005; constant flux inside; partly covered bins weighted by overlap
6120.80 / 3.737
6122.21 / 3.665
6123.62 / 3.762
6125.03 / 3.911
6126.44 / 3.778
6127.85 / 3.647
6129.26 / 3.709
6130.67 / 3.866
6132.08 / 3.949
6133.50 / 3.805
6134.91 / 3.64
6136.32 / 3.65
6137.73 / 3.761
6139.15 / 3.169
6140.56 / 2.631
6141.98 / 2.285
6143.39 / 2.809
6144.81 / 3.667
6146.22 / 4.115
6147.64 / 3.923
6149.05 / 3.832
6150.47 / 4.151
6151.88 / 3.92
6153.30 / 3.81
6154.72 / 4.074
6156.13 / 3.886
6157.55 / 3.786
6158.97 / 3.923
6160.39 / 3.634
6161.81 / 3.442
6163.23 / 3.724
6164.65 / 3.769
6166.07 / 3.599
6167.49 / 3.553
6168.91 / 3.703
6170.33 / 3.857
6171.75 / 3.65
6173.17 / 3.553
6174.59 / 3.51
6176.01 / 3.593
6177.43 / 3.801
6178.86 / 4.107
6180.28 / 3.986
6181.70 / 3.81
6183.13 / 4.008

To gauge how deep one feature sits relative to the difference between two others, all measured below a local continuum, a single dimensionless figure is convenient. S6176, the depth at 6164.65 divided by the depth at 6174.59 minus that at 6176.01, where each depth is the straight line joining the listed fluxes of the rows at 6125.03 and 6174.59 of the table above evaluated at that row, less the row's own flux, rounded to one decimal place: -1.9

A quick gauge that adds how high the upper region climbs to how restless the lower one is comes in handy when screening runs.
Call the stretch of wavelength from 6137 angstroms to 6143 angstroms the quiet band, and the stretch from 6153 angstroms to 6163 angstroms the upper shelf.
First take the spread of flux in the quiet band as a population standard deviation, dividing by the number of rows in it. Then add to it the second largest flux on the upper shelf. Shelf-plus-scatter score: 4.5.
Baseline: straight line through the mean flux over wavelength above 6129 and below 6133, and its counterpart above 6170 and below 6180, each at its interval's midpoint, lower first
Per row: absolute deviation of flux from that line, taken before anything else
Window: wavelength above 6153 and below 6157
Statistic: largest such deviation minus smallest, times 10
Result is 2.7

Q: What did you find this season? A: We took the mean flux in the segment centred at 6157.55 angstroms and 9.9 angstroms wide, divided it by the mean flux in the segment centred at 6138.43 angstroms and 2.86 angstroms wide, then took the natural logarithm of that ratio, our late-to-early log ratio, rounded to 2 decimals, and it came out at 0.09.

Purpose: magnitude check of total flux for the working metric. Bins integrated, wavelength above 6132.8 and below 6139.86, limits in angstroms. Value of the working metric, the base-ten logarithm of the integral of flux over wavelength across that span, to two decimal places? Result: 1.41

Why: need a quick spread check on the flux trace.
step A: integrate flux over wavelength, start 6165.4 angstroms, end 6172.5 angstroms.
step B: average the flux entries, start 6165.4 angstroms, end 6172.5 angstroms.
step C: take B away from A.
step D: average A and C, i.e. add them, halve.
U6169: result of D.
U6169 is 24.2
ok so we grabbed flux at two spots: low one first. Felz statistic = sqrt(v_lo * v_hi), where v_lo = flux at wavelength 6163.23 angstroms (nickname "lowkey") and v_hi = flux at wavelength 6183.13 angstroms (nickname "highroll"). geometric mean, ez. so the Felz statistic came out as 3.86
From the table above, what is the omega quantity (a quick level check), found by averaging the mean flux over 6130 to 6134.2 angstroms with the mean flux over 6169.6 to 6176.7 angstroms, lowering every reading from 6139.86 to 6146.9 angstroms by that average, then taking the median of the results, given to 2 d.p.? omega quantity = -0.94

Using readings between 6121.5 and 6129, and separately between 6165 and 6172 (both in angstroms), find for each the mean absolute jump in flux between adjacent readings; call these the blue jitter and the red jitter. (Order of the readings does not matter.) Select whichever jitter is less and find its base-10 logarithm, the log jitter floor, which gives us -0.89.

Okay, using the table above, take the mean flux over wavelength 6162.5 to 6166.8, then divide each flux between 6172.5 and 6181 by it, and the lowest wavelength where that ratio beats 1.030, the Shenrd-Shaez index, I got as 6178.86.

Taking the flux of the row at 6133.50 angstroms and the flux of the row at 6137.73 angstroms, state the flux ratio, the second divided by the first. 0.99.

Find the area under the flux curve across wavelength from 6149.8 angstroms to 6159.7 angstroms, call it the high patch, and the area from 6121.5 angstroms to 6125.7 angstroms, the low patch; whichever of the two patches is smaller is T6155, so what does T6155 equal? 16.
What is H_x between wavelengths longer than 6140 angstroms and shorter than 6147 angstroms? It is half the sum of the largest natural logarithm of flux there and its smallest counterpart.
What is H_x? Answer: 1.12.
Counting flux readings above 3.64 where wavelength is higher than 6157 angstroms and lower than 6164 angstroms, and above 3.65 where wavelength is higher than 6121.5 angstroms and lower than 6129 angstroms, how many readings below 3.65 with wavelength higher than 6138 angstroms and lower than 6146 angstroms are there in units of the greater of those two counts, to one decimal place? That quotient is 1.0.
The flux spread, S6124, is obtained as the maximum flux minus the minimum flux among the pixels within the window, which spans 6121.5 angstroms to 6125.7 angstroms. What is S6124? 0.25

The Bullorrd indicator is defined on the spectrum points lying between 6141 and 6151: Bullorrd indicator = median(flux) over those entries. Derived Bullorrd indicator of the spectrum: 3.83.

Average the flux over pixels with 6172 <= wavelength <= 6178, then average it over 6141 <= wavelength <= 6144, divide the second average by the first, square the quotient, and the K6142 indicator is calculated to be 0.50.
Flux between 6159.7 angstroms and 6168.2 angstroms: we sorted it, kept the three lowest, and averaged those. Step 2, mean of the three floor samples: 3.53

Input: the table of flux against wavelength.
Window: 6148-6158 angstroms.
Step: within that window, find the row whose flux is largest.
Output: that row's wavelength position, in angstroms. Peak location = 6150.47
